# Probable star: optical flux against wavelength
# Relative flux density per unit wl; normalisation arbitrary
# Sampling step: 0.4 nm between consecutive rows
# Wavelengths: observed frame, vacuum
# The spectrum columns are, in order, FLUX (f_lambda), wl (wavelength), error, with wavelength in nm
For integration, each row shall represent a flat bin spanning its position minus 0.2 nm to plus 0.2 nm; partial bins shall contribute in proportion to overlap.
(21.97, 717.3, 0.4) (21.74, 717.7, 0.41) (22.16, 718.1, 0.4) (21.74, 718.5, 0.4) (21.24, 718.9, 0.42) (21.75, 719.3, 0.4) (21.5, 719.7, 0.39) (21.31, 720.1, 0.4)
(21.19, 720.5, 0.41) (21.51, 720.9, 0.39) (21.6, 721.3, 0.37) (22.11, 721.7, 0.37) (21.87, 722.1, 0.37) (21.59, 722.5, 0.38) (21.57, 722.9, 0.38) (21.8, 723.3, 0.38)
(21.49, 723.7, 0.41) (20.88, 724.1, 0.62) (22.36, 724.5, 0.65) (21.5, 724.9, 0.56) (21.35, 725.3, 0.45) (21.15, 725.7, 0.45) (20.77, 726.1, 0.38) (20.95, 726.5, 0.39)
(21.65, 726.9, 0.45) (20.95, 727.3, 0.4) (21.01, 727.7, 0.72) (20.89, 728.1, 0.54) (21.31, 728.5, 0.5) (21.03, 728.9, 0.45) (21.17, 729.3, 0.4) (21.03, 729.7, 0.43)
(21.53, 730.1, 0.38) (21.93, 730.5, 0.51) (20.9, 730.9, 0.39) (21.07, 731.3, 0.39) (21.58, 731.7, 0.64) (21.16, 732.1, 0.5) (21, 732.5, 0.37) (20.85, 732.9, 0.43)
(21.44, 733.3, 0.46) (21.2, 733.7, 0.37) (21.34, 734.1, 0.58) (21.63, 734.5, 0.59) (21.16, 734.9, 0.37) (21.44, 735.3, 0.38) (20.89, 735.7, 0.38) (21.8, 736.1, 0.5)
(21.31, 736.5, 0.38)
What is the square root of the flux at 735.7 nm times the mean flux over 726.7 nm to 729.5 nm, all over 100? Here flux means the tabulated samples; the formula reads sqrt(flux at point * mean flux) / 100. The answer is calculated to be 0.210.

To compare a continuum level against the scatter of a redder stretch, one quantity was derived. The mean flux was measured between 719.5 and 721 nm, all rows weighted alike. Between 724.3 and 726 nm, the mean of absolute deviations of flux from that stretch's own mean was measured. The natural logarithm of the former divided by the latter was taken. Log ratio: 4.02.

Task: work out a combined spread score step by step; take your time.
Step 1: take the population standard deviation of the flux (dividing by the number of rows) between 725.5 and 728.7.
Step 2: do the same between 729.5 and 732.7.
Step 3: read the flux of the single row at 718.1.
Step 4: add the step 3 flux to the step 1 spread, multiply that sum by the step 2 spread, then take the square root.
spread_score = 2.76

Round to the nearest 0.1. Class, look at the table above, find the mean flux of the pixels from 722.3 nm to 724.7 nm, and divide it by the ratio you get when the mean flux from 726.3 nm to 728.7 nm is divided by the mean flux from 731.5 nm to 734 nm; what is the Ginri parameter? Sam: 21.7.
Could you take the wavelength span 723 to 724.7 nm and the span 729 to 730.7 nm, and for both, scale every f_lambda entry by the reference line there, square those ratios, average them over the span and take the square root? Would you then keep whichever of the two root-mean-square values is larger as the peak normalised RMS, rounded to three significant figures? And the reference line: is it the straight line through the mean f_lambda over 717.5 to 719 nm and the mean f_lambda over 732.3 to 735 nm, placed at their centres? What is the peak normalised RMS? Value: 1.00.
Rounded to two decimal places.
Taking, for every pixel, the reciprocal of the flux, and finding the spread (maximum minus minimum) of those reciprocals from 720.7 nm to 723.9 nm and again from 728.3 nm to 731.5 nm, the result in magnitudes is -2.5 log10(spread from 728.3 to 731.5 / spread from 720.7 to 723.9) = -0.59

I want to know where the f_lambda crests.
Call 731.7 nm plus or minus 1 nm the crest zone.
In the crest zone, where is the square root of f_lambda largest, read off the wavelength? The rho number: 731.7 nm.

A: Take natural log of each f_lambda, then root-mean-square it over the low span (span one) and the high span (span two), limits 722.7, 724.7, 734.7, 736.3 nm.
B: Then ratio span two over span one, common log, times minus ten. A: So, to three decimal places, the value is 0.020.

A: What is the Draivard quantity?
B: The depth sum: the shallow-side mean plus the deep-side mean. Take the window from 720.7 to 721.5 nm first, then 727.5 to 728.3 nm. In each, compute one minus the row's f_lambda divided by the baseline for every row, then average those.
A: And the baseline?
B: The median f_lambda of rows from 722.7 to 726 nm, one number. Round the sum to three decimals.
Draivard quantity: 0.023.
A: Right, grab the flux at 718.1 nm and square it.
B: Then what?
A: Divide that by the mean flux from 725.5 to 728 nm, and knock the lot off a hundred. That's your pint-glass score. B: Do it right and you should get 76.7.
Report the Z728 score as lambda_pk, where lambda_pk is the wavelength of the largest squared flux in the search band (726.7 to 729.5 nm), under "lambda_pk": 726.9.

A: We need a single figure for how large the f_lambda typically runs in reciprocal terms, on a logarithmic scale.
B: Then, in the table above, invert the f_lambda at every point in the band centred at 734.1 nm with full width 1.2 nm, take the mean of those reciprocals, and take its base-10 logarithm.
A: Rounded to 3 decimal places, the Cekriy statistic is -1.330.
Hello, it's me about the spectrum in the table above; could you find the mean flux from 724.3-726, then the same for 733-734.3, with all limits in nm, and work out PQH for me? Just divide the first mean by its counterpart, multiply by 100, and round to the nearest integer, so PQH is 101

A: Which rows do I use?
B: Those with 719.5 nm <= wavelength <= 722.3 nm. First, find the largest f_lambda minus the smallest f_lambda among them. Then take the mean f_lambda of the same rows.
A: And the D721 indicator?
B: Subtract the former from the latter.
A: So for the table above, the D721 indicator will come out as 20.7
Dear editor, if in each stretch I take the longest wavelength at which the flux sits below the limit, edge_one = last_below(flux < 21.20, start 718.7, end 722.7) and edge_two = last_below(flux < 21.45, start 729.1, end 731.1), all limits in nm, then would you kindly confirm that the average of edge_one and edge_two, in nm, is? 725.70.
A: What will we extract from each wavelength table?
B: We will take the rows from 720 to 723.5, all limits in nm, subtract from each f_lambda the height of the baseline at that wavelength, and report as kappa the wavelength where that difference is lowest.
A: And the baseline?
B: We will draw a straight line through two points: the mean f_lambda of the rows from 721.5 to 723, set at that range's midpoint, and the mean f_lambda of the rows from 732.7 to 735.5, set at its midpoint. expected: 720.5 nm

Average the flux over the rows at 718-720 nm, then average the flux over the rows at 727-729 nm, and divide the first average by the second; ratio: 1.03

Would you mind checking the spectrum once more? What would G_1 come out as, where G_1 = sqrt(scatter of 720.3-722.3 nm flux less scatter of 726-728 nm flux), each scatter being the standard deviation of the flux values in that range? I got 0.11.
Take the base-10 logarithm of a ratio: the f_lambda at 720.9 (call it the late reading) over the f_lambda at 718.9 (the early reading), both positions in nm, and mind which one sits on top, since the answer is 0.0055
